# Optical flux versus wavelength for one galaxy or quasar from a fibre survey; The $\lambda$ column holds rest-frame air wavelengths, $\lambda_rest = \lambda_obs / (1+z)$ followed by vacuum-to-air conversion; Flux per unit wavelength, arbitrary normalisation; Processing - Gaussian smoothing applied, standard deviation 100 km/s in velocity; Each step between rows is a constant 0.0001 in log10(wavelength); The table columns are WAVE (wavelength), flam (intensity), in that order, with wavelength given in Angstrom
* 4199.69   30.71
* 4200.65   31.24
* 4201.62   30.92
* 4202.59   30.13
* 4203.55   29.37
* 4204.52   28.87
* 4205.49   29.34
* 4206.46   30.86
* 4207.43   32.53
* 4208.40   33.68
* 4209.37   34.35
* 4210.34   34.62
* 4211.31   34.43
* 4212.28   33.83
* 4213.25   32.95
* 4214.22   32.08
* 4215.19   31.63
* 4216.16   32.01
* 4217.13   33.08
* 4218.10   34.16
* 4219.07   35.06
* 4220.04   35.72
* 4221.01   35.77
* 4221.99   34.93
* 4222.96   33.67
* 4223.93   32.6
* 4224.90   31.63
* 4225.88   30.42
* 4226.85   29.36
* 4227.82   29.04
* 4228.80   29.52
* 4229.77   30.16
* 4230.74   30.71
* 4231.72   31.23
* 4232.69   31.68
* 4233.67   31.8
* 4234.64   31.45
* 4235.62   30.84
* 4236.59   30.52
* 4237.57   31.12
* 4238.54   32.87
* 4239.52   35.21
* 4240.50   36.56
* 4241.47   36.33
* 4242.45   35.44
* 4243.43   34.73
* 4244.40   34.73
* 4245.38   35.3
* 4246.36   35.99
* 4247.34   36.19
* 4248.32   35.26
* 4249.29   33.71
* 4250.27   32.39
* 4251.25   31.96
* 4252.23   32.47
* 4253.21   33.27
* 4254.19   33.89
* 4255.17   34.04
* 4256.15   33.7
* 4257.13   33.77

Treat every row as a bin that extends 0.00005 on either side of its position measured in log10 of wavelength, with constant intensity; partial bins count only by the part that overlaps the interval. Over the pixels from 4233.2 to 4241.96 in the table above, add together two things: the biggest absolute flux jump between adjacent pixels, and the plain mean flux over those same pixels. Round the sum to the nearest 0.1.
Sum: 35.3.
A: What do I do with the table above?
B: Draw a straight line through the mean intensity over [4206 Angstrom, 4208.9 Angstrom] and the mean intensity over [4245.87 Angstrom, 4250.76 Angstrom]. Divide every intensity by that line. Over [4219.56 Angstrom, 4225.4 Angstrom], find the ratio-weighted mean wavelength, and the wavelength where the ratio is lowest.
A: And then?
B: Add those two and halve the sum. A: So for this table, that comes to 4223.6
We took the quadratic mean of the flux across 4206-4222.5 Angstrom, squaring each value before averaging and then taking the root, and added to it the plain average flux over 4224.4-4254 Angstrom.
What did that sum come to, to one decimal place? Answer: 66.4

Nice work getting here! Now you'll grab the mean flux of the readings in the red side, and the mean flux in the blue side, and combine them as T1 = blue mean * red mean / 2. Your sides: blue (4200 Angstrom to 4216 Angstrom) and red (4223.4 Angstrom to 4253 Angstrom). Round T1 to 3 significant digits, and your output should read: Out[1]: 522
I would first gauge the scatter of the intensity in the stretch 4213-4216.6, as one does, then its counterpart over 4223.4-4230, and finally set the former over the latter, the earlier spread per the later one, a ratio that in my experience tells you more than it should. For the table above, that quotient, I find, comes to 0.4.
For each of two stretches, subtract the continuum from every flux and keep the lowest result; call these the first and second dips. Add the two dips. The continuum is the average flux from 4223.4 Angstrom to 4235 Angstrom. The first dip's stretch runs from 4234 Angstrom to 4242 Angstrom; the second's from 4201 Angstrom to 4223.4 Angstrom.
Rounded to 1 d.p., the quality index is -2.2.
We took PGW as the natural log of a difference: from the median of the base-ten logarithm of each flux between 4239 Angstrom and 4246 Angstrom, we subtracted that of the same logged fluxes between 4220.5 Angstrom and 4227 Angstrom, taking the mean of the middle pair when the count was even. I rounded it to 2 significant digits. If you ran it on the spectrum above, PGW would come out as -3.4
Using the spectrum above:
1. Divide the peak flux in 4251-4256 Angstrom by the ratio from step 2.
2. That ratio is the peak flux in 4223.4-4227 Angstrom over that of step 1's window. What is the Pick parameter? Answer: 36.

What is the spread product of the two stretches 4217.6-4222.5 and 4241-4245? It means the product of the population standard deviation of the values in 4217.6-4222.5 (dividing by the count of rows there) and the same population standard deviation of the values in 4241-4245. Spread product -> 0.4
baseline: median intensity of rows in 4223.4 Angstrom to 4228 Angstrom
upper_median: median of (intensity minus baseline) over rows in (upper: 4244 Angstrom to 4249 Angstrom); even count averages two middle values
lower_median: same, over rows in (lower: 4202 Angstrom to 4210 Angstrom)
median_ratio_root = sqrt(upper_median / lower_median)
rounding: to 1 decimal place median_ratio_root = 8.1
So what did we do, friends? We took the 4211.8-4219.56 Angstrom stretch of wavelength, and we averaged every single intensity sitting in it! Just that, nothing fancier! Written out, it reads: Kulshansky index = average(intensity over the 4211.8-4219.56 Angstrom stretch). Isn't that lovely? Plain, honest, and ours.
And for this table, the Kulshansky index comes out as 33.1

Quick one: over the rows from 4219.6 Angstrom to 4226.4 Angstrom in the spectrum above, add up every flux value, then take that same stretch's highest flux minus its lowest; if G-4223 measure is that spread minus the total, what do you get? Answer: -229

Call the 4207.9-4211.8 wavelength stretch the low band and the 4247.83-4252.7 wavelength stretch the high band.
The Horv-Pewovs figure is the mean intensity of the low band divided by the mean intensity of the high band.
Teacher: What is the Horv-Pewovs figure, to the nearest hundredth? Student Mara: 1.03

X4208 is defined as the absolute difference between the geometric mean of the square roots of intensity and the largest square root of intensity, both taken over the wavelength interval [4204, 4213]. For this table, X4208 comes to 0.19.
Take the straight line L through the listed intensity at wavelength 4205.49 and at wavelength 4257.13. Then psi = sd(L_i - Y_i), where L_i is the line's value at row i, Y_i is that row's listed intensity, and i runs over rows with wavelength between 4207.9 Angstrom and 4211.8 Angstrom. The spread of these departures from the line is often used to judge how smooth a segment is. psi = 0.3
